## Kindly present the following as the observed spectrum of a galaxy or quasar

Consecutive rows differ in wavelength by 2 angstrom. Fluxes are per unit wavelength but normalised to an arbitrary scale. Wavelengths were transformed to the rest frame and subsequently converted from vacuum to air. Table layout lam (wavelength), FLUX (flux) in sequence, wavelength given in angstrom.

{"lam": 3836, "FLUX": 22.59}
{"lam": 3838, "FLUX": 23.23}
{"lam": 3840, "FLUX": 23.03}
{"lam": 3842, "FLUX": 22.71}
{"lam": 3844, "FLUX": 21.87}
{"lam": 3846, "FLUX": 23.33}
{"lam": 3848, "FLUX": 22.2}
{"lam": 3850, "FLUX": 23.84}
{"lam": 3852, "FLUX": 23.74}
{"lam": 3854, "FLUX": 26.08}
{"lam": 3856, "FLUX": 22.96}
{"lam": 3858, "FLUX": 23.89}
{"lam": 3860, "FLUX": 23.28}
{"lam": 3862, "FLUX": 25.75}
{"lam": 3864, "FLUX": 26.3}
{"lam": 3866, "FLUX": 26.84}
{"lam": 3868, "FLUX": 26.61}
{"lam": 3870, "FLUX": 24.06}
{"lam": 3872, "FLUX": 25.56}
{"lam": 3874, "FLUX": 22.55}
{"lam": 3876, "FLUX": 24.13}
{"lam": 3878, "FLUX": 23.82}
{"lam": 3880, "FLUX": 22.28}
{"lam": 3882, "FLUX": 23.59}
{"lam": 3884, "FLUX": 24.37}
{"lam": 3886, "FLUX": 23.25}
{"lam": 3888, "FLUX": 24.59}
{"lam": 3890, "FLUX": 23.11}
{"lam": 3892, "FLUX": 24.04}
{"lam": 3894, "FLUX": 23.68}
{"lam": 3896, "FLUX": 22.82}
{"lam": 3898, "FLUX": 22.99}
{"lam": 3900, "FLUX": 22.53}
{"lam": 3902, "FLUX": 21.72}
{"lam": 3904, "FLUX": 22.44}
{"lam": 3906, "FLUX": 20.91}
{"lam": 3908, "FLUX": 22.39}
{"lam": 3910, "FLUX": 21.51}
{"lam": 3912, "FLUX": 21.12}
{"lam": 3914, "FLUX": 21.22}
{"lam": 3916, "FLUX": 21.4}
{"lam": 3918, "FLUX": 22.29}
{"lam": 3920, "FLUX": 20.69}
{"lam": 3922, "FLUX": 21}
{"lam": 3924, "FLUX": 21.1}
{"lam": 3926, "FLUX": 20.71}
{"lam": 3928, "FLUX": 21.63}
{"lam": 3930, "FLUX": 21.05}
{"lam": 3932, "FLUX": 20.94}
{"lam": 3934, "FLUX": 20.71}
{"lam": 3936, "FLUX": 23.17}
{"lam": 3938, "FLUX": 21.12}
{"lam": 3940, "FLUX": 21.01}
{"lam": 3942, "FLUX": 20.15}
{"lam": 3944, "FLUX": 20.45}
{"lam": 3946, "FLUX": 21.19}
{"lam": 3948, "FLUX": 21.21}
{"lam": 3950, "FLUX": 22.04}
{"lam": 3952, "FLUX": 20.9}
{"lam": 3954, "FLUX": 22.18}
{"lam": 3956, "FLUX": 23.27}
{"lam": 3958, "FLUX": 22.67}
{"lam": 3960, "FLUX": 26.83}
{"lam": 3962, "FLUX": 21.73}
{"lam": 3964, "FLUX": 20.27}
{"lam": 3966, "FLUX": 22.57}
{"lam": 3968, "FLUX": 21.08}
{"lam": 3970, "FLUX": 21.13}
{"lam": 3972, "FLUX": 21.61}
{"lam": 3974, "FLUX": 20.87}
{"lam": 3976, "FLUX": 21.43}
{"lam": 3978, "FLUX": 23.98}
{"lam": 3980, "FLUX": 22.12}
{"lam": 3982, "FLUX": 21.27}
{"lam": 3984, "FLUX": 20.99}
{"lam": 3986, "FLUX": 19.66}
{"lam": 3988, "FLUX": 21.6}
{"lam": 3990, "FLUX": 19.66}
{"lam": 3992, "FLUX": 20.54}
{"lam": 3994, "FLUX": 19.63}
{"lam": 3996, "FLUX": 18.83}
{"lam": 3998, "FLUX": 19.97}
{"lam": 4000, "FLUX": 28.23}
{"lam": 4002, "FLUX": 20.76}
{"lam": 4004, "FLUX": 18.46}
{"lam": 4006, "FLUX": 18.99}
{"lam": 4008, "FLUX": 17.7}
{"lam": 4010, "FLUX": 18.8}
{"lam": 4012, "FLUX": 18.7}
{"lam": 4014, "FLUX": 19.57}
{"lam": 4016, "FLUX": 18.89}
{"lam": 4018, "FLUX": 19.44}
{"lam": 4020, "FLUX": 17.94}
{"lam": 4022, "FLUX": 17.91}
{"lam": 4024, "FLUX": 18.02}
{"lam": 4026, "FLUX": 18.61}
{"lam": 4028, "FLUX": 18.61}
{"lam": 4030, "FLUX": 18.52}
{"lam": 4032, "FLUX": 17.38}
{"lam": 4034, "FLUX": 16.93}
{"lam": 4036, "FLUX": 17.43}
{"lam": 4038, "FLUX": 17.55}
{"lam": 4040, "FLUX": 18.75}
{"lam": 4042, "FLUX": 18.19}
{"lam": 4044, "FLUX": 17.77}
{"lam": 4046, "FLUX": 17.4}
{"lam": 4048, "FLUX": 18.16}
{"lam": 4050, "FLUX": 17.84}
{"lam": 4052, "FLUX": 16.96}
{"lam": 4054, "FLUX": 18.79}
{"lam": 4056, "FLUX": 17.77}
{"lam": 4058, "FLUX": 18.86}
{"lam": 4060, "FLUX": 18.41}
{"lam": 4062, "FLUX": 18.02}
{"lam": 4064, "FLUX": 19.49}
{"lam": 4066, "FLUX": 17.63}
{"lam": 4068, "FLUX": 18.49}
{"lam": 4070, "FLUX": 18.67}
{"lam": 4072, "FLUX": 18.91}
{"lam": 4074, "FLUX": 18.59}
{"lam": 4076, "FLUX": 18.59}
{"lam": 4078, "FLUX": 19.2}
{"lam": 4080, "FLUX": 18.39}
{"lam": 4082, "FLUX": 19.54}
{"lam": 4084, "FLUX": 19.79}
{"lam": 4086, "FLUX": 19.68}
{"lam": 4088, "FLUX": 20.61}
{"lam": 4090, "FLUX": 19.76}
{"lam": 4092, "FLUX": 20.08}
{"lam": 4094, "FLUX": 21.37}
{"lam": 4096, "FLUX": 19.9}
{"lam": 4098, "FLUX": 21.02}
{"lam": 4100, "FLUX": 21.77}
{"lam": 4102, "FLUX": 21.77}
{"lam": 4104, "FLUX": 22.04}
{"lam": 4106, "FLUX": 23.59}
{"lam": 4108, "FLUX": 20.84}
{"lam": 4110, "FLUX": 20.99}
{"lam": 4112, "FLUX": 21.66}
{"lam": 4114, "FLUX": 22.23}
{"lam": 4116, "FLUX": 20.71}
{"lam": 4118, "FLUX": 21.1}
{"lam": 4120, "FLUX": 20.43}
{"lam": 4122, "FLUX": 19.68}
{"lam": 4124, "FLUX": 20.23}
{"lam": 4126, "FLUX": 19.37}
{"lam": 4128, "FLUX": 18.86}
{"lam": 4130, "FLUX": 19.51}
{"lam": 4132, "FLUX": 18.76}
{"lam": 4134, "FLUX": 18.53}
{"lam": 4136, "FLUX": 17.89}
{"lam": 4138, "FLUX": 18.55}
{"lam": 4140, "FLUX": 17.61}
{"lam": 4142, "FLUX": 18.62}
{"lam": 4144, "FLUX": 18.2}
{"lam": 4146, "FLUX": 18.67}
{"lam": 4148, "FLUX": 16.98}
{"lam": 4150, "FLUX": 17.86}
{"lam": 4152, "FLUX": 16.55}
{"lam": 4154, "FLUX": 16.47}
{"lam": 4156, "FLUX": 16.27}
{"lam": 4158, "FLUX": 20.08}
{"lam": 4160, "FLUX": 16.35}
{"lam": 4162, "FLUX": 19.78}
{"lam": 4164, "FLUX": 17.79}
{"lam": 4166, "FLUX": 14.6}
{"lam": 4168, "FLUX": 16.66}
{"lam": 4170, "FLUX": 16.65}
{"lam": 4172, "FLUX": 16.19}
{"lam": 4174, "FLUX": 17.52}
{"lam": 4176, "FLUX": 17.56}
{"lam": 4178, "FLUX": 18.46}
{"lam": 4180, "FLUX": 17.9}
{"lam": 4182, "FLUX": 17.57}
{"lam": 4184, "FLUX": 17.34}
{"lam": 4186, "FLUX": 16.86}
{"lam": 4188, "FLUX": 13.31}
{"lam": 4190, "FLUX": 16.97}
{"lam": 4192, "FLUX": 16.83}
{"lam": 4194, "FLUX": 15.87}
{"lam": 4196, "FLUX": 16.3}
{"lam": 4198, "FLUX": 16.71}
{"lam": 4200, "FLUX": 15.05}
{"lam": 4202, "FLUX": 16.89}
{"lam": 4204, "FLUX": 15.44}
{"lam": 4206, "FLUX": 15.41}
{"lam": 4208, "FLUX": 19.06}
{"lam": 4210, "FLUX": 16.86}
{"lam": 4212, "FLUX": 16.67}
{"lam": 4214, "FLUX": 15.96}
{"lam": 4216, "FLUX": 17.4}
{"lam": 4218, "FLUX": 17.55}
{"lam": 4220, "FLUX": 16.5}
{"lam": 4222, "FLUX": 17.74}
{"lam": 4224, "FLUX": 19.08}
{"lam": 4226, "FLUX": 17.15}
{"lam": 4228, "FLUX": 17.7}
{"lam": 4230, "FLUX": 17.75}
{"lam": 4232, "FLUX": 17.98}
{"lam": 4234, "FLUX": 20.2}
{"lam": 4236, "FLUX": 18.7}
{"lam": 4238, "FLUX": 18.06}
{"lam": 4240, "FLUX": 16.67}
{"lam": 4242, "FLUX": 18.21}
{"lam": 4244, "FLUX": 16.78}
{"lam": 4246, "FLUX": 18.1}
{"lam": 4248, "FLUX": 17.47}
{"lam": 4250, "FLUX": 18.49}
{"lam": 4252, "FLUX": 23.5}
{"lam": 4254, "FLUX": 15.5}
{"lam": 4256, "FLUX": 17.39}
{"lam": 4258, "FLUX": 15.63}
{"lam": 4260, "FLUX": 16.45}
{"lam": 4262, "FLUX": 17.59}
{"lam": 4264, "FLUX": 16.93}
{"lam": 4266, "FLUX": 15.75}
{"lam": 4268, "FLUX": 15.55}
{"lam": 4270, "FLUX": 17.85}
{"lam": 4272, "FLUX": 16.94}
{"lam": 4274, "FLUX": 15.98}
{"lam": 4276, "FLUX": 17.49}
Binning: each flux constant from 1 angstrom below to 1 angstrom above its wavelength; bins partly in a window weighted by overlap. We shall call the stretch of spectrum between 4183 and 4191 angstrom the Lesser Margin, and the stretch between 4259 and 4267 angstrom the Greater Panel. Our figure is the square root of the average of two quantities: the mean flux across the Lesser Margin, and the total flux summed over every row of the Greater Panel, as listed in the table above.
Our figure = 6.4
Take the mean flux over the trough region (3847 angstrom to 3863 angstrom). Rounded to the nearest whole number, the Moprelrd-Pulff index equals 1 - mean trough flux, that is -23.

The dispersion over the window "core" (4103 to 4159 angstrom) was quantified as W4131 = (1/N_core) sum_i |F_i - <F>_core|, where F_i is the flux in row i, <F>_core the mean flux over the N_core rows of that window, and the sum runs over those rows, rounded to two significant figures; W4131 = 1.5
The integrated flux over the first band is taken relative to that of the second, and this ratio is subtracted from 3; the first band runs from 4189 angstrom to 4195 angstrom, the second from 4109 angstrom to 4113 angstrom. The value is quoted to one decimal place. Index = 1.8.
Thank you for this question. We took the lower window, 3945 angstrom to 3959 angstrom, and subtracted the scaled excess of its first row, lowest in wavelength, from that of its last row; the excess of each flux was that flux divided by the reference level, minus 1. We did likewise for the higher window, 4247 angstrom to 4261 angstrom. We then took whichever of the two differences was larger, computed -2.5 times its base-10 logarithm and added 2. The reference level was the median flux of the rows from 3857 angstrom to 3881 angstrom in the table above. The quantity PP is 5.0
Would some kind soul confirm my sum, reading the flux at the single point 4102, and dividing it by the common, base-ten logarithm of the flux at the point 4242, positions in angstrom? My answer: 17.3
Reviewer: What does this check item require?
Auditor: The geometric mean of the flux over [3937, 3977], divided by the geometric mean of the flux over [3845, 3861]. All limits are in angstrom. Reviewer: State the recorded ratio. 0.92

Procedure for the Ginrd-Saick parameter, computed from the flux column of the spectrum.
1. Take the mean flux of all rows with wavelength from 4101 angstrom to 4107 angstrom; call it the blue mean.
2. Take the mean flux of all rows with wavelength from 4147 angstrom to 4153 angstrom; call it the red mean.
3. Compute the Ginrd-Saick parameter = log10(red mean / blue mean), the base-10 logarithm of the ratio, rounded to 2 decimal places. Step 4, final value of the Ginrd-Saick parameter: -0.12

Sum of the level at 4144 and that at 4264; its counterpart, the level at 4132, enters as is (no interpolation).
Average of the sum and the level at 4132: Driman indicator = 26.9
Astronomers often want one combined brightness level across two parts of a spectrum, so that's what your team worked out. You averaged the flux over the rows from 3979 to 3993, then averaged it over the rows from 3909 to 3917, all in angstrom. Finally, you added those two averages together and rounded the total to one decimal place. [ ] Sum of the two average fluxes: 42.1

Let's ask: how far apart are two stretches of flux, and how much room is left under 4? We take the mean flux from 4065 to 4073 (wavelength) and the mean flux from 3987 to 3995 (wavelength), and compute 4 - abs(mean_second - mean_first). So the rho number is 2.1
